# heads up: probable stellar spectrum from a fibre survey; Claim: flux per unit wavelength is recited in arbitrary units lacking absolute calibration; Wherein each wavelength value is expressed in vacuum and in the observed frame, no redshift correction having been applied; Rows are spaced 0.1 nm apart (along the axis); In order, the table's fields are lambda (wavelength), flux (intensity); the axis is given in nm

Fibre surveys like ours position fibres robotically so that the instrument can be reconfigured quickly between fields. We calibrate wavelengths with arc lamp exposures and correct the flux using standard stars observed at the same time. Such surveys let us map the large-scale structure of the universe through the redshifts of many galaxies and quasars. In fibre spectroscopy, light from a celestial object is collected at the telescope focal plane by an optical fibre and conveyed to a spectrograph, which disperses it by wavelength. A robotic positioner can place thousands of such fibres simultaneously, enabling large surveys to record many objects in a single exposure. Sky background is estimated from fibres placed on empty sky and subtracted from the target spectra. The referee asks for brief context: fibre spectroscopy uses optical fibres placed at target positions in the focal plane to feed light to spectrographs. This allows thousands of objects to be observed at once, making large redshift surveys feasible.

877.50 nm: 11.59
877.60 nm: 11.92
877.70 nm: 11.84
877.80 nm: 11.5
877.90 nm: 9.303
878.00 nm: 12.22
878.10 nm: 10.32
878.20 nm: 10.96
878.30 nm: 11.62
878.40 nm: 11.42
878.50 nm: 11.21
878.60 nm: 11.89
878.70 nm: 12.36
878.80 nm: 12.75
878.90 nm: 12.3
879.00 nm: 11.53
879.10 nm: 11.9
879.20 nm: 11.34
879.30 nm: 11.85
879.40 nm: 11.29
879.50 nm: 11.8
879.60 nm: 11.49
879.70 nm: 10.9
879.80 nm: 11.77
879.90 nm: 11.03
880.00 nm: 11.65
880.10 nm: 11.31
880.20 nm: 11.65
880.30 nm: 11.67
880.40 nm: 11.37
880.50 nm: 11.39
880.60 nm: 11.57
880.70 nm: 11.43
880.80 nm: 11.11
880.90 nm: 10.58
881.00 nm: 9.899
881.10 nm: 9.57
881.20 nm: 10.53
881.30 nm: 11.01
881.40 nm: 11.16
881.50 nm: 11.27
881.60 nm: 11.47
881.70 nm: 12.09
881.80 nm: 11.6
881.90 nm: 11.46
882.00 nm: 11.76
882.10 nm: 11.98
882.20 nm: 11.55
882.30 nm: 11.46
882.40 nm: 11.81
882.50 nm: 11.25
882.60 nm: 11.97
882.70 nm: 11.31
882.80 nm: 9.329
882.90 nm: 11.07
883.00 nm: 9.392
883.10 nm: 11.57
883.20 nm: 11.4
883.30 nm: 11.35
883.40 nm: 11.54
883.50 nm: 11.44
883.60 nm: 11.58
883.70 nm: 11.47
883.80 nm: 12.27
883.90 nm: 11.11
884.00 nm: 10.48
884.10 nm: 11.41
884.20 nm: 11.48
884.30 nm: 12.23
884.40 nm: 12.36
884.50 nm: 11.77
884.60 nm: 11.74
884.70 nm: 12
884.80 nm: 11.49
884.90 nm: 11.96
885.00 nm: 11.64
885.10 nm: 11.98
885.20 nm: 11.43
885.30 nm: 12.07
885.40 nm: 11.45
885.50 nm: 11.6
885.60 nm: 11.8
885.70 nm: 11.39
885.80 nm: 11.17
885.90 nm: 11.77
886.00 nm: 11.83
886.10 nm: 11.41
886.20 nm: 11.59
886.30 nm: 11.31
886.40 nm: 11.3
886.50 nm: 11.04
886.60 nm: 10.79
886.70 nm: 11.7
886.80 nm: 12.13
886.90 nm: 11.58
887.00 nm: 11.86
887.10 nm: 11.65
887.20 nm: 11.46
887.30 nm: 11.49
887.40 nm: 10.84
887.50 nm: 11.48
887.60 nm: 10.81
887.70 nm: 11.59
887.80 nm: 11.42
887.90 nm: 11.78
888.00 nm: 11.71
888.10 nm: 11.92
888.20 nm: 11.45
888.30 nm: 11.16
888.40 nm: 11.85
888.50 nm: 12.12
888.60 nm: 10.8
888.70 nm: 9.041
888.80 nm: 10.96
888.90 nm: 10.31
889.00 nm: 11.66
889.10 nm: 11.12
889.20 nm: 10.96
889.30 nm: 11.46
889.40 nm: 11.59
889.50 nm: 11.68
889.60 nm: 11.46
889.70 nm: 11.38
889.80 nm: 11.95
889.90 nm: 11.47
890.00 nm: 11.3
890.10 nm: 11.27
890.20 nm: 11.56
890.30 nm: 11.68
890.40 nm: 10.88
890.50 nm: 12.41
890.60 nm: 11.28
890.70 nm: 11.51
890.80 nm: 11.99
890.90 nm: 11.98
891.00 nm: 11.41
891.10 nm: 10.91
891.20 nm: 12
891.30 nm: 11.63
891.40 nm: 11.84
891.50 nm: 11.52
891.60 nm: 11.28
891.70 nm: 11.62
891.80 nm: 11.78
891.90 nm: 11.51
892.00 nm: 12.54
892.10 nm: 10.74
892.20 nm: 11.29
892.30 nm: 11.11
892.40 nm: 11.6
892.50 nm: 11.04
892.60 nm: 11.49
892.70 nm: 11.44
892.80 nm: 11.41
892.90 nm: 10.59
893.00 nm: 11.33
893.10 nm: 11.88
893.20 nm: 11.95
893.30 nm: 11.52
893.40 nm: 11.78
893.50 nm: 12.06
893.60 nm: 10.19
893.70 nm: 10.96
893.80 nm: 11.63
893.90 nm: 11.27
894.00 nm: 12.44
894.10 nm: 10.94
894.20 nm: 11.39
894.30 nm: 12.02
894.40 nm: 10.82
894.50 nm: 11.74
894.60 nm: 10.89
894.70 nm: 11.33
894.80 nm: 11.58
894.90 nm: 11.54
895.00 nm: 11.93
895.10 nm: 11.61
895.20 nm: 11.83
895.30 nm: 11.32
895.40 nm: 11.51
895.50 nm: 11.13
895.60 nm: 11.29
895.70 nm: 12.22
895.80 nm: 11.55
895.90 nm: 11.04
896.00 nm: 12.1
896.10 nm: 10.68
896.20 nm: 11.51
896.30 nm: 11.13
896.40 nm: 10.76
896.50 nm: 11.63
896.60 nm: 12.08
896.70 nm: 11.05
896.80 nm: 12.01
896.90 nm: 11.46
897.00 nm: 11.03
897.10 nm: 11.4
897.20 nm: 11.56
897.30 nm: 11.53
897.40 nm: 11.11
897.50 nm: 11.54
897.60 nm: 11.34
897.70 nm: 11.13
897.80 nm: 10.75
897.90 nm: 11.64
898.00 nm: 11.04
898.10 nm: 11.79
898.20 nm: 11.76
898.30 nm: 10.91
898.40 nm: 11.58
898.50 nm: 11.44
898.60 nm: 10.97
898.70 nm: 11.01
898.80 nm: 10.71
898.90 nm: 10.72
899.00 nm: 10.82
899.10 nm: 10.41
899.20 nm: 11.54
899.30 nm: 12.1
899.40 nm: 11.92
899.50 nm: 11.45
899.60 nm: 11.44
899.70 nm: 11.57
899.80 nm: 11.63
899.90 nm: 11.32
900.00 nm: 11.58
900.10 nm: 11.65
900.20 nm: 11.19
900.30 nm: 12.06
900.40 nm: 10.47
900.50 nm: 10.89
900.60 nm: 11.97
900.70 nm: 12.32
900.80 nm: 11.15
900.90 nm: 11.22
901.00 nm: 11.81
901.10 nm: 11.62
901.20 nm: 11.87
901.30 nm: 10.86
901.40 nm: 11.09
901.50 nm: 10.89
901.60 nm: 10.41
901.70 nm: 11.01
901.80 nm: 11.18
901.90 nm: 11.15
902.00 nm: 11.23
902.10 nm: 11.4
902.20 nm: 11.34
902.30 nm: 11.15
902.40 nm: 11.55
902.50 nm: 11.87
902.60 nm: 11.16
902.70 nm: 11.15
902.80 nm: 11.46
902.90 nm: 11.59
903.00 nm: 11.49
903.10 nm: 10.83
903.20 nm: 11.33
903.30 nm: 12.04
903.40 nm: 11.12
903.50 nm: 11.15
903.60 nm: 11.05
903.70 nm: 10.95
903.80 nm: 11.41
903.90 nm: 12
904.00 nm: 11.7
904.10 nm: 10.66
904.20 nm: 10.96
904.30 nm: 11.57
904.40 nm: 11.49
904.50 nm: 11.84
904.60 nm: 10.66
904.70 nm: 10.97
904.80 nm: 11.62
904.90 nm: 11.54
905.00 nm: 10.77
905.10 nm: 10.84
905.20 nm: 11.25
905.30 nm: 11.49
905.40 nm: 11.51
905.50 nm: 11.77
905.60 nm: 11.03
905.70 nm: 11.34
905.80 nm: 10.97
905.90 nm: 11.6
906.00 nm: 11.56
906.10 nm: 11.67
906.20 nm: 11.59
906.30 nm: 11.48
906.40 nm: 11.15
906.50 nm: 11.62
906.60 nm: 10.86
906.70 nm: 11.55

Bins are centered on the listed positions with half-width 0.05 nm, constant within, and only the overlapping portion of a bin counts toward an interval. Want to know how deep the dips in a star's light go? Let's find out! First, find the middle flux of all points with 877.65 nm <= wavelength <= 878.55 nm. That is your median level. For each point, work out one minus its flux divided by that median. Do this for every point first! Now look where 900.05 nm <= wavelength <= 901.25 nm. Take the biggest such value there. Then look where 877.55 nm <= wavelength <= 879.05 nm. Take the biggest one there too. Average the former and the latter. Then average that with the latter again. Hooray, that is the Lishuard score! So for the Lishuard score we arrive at 0.16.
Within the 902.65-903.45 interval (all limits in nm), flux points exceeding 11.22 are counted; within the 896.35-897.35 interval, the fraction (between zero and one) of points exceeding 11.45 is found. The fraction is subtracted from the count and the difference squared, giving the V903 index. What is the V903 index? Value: 19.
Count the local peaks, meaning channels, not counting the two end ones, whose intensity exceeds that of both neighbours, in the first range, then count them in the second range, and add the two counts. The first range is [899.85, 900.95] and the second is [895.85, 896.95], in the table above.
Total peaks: 7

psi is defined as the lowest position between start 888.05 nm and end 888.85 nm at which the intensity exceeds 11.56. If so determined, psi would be 888.10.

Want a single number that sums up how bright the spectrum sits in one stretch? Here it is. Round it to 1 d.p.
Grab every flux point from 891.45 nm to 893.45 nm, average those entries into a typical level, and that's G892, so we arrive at 11.5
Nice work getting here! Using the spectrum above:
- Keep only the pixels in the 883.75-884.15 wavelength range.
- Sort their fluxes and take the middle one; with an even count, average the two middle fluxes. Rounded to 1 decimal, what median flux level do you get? 11.3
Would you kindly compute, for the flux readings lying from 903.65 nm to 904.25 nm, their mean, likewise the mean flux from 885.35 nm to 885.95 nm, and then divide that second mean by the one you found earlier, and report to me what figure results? 1.02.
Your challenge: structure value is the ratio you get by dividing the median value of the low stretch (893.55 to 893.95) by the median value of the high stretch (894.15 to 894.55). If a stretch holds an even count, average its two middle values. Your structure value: 0.96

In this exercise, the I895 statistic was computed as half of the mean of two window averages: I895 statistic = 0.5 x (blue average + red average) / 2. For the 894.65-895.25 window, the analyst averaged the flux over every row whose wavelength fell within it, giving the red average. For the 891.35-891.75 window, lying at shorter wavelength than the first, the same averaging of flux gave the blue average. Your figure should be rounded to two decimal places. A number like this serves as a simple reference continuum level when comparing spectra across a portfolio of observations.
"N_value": 5.80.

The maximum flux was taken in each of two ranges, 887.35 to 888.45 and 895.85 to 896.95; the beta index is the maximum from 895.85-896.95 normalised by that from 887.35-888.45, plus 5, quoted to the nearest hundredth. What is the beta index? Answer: 6.02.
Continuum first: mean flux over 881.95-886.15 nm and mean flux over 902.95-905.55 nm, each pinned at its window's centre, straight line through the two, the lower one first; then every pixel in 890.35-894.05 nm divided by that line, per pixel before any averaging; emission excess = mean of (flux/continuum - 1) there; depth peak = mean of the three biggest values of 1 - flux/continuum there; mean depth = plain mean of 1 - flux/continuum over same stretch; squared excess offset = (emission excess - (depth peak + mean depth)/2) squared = 0.0008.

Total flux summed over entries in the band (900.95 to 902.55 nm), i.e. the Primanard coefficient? 180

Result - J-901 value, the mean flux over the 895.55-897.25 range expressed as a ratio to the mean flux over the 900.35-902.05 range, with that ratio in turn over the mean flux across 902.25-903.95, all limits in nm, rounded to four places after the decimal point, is 0.0895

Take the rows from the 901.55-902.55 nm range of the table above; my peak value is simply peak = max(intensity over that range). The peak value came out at 11.87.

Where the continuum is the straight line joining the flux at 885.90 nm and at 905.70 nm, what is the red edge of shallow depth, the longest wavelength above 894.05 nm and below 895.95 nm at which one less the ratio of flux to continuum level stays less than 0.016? 895.80 nm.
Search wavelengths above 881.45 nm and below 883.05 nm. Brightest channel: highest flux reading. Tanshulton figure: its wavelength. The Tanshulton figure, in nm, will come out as 881.70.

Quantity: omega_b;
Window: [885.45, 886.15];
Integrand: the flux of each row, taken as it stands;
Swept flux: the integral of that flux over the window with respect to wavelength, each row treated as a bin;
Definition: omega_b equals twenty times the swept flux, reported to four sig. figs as 161.9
